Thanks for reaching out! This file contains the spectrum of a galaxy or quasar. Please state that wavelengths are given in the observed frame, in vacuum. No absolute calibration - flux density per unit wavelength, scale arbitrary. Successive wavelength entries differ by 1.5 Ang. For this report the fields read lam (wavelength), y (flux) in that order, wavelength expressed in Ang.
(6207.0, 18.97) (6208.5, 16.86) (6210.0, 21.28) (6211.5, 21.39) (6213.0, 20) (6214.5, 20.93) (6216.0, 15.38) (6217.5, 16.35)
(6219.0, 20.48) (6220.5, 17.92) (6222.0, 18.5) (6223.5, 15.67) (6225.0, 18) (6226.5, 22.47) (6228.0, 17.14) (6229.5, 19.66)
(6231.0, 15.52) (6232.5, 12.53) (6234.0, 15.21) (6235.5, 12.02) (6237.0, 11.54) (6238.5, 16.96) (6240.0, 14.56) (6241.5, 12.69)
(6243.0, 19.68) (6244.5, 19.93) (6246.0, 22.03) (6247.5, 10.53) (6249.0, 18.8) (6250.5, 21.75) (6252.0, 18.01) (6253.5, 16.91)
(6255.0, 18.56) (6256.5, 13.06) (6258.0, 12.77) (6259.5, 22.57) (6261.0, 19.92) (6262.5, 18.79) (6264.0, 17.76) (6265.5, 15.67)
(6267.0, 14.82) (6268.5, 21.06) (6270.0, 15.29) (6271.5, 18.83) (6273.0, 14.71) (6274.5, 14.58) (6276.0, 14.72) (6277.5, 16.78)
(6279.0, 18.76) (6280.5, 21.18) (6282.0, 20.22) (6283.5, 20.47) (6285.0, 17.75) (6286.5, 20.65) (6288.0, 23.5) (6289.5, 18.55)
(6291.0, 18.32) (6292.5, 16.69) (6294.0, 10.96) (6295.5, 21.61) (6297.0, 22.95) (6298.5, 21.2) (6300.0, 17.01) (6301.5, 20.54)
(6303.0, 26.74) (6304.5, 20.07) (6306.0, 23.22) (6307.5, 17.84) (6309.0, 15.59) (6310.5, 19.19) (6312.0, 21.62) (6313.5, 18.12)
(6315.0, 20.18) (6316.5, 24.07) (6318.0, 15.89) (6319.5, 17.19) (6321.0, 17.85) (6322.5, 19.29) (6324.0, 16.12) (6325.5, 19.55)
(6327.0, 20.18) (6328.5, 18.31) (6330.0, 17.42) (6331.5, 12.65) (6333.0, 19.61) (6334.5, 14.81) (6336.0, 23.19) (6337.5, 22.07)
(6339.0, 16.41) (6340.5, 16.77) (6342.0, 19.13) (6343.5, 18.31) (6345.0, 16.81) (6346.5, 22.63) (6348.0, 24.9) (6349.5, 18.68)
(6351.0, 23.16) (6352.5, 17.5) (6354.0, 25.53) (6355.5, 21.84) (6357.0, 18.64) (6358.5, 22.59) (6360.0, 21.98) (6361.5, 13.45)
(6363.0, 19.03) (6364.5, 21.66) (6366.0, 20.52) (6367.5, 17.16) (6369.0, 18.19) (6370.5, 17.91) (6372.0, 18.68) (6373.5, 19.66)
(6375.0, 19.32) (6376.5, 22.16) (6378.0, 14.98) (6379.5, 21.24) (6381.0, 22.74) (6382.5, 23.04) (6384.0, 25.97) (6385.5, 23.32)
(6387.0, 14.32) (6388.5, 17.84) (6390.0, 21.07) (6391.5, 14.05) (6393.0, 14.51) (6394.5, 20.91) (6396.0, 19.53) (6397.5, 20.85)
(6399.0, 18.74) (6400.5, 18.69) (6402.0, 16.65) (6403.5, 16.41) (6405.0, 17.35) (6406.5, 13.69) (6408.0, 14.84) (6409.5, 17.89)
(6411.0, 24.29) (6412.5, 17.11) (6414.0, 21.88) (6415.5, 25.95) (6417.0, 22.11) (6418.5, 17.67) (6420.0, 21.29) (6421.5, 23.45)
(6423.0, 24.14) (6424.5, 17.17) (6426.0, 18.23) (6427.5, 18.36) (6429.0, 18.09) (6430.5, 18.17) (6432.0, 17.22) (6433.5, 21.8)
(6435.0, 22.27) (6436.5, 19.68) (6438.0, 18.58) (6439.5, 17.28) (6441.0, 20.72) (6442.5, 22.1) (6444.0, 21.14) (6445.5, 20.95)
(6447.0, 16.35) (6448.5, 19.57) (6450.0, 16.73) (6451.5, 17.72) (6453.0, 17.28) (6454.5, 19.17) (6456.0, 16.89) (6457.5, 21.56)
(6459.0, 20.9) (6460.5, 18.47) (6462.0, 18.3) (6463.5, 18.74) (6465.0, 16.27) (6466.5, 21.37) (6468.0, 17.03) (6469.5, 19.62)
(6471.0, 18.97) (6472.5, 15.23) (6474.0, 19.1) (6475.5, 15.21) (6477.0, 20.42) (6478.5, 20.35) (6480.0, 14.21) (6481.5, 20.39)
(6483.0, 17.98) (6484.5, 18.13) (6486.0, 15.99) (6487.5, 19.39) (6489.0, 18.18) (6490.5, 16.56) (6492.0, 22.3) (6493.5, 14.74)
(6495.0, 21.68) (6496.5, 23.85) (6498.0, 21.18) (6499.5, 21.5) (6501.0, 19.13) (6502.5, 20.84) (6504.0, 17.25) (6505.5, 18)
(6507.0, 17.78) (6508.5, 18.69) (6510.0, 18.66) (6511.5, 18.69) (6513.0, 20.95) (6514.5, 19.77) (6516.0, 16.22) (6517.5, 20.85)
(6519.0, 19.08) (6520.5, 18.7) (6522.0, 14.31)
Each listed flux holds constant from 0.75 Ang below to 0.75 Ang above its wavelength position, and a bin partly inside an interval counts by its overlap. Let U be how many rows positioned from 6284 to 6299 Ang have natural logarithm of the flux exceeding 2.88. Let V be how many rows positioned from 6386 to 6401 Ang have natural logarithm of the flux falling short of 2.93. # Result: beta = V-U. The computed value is -2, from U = 7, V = 5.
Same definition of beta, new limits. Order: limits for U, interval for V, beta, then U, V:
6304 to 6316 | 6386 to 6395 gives -3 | 7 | 4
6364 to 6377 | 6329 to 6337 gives -5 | 8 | 3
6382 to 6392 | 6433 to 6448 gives -2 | 5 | 3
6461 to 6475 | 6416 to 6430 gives -1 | 6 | 5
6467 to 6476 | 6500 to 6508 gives 0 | 3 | 3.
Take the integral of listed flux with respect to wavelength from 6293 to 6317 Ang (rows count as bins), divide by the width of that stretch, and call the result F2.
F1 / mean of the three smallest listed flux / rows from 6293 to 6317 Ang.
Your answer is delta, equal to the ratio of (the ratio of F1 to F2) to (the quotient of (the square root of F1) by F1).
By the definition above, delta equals 2.8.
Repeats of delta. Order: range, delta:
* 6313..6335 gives 3.0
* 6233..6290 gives 2.2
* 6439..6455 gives 3.6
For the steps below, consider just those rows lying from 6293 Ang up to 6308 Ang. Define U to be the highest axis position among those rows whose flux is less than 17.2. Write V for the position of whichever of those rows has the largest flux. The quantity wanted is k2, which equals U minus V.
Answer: -3.0 Ang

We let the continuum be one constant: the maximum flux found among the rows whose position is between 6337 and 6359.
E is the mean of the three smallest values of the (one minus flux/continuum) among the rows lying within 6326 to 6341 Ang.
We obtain 0.15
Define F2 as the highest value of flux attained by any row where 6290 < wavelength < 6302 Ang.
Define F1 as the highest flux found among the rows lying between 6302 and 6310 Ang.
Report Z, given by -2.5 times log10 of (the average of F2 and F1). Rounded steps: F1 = 26.74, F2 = 22.95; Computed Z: -3.49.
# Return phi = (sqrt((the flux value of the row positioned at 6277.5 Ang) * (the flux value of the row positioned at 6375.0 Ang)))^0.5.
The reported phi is 4.24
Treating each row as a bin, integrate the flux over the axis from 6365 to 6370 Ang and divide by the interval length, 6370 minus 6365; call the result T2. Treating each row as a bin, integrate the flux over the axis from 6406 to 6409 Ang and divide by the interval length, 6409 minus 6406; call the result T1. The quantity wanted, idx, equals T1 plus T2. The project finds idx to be 33.4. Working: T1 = 14.6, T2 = 18.7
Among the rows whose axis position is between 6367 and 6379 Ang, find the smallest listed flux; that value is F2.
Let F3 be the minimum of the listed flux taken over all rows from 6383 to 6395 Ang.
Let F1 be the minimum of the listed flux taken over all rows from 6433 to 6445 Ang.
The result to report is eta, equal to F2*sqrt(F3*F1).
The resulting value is 233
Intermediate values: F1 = 17.28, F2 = 14.98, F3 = 14.05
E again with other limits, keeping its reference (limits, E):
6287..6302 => 0.11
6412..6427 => 0.04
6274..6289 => 0.15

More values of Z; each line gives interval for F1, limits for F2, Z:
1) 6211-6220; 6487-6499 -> -3.39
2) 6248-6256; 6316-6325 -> -3.40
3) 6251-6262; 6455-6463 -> -3.36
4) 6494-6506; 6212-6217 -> -3.38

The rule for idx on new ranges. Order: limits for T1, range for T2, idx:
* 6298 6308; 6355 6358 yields 41.3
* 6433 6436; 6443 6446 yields 43.0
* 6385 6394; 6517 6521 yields 37.0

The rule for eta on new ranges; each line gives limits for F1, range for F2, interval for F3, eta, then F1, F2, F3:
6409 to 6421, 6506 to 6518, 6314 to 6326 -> 267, 17.11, 16.22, 15.89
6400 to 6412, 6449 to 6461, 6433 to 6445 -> 257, 13.69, 16.73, 17.28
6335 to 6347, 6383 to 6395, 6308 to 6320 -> 225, 16.41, 14.05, 15.59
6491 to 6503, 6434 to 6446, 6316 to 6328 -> 264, 14.74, 17.28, 15.89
